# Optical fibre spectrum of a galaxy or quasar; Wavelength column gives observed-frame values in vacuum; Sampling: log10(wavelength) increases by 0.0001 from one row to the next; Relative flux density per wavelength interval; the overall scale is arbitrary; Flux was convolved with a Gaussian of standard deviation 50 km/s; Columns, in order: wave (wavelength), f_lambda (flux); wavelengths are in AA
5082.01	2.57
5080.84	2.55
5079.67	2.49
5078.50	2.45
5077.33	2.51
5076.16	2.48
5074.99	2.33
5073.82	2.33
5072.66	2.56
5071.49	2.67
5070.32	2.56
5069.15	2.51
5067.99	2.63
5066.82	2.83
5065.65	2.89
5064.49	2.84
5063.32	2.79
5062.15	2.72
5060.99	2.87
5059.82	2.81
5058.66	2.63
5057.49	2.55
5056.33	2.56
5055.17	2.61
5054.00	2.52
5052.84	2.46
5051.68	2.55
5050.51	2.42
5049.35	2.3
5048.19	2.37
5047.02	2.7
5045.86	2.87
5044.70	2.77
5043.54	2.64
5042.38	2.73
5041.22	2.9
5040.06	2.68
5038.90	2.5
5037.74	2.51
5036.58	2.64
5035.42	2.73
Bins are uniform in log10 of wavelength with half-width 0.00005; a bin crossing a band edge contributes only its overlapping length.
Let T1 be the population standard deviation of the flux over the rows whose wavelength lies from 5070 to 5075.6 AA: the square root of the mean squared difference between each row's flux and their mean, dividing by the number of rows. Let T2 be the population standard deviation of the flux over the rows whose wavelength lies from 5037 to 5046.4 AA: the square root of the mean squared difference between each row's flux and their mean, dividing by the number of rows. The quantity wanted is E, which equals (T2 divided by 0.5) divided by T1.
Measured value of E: 2.04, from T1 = 0.14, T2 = 0.139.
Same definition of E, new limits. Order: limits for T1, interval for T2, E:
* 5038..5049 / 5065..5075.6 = 2.30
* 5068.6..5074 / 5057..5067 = 1.95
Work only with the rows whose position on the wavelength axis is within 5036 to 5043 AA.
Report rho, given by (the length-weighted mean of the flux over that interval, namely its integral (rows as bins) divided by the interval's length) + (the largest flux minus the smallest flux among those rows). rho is 3.1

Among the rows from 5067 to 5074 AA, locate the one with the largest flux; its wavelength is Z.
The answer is 5071.49 AA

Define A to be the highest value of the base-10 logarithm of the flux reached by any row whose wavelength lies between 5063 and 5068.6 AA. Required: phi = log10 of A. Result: -0.336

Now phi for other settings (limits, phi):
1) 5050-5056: -0.380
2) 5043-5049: -0.339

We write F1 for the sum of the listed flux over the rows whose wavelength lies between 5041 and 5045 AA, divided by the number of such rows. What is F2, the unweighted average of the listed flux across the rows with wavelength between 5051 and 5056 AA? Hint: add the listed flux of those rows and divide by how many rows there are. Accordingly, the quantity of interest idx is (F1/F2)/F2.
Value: 0.429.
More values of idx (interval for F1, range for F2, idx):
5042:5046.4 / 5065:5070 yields 0.373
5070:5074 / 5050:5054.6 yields 0.409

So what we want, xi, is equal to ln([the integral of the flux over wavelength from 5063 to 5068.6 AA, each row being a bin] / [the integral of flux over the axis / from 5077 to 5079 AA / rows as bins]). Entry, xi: 1.2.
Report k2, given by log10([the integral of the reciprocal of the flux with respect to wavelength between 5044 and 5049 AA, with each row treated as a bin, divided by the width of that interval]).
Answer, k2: -0.42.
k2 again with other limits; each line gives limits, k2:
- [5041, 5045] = -0.44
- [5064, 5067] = -0.46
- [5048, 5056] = -0.39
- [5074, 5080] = -0.39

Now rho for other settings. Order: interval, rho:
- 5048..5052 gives 2.7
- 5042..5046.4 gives 3.0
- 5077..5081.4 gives 2.6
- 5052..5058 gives 2.7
